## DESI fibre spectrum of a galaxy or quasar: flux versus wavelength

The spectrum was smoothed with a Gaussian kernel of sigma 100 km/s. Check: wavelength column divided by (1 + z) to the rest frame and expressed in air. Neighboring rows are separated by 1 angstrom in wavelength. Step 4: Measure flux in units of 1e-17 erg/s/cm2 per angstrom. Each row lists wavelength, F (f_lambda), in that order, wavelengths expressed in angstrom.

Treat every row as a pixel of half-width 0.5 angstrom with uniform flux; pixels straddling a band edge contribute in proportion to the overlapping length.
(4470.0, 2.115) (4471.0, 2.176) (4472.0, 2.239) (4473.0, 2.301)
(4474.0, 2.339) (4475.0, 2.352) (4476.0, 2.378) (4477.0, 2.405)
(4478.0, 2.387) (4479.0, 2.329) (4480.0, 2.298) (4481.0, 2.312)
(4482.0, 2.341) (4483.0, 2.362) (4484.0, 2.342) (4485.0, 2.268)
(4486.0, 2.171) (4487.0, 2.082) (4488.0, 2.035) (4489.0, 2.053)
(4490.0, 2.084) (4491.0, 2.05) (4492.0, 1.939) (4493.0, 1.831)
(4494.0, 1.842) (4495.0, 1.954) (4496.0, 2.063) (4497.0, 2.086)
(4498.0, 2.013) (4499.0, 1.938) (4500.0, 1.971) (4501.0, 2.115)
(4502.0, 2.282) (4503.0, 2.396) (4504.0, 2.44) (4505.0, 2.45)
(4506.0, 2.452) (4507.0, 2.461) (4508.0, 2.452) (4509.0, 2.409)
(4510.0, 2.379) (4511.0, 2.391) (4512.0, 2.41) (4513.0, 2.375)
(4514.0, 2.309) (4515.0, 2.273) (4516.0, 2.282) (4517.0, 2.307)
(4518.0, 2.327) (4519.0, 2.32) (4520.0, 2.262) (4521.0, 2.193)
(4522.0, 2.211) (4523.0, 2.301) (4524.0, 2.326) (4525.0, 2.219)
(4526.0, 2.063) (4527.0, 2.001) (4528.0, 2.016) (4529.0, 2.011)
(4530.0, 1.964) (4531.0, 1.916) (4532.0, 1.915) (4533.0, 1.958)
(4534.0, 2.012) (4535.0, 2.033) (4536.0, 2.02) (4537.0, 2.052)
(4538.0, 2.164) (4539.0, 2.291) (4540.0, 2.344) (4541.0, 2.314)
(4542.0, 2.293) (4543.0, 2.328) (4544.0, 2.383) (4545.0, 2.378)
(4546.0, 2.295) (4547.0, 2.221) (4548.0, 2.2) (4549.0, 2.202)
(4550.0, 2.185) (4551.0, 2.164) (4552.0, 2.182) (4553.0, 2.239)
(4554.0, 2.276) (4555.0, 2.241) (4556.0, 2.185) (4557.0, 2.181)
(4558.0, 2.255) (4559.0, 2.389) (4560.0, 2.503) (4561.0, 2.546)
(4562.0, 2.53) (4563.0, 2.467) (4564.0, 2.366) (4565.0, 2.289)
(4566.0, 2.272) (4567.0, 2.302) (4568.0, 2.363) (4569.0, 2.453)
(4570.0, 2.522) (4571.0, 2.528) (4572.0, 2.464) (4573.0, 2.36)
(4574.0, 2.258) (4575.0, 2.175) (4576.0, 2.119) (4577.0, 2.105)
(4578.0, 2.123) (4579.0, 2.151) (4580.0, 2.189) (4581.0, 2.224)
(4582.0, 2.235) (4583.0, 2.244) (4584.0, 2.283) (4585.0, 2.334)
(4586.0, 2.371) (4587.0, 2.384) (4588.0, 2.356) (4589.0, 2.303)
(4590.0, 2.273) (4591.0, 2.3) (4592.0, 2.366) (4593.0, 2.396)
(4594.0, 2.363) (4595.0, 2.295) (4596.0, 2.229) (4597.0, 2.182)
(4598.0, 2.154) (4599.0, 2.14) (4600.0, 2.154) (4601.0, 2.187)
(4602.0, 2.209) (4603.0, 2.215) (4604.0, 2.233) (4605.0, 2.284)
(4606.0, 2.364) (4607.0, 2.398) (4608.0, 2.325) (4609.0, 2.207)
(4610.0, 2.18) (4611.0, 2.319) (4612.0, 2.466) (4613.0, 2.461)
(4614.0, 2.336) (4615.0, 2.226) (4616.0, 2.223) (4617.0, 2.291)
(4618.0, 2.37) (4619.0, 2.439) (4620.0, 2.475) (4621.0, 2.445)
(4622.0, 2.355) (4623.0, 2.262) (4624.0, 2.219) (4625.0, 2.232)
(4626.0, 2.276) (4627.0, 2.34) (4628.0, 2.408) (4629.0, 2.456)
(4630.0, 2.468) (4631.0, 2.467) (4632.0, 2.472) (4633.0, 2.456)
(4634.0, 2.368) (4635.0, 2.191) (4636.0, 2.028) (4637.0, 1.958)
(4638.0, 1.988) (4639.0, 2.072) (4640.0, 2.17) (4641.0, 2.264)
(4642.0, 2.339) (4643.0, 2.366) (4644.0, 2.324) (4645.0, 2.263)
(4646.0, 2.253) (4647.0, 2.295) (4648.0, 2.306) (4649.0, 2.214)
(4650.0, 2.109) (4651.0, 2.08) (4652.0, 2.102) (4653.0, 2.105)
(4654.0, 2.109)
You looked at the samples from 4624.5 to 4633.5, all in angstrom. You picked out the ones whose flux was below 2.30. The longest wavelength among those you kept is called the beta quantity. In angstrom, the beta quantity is 4626.0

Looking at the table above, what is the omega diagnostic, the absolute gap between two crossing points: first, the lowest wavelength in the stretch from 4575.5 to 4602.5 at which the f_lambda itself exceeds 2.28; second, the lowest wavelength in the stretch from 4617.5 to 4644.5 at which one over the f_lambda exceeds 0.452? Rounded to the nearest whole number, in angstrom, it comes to 51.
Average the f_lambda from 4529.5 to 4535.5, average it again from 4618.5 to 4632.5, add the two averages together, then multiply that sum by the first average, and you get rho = 8.5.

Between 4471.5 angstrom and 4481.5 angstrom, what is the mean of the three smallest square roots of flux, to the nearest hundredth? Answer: 1.51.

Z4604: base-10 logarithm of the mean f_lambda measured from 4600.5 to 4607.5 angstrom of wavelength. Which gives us 0.356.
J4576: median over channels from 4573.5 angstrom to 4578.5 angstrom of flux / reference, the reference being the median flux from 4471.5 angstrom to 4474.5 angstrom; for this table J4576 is 0.92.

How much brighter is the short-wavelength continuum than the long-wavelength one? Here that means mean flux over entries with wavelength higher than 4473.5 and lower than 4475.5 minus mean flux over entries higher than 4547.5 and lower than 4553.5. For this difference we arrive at 0.15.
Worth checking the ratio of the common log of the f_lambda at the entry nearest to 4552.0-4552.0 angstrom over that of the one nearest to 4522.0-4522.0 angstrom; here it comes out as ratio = 0.98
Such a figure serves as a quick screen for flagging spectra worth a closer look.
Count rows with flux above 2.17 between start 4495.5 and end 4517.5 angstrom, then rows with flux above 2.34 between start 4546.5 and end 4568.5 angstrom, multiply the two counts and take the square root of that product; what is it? 11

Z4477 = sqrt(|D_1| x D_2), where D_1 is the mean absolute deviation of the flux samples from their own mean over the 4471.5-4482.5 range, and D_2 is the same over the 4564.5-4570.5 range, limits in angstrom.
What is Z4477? 0.053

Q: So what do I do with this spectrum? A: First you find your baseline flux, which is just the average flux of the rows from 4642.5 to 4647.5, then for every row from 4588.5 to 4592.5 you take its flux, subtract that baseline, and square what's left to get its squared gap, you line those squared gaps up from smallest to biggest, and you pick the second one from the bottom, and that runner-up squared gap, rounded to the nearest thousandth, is 0.000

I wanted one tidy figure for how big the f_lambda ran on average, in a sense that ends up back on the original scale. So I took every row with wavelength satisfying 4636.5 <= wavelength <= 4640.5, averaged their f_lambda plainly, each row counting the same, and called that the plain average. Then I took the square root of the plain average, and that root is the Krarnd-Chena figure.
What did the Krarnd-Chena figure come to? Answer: 1.43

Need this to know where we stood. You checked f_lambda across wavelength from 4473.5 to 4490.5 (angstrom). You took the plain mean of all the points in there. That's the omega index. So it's 2.27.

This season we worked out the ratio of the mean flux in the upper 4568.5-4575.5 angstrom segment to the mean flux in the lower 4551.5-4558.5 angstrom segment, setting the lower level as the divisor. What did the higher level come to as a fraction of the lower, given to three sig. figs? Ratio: 1.08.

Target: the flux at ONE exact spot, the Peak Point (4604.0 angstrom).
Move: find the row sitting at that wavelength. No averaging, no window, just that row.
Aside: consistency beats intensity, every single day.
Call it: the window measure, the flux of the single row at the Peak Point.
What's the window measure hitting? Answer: 2.233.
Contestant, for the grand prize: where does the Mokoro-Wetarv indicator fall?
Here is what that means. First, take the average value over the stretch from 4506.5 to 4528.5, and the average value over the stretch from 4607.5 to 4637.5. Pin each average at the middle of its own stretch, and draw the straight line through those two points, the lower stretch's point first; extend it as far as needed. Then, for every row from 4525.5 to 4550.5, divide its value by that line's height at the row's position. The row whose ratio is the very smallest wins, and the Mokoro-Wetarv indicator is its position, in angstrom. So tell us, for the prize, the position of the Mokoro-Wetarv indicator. 4532.0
